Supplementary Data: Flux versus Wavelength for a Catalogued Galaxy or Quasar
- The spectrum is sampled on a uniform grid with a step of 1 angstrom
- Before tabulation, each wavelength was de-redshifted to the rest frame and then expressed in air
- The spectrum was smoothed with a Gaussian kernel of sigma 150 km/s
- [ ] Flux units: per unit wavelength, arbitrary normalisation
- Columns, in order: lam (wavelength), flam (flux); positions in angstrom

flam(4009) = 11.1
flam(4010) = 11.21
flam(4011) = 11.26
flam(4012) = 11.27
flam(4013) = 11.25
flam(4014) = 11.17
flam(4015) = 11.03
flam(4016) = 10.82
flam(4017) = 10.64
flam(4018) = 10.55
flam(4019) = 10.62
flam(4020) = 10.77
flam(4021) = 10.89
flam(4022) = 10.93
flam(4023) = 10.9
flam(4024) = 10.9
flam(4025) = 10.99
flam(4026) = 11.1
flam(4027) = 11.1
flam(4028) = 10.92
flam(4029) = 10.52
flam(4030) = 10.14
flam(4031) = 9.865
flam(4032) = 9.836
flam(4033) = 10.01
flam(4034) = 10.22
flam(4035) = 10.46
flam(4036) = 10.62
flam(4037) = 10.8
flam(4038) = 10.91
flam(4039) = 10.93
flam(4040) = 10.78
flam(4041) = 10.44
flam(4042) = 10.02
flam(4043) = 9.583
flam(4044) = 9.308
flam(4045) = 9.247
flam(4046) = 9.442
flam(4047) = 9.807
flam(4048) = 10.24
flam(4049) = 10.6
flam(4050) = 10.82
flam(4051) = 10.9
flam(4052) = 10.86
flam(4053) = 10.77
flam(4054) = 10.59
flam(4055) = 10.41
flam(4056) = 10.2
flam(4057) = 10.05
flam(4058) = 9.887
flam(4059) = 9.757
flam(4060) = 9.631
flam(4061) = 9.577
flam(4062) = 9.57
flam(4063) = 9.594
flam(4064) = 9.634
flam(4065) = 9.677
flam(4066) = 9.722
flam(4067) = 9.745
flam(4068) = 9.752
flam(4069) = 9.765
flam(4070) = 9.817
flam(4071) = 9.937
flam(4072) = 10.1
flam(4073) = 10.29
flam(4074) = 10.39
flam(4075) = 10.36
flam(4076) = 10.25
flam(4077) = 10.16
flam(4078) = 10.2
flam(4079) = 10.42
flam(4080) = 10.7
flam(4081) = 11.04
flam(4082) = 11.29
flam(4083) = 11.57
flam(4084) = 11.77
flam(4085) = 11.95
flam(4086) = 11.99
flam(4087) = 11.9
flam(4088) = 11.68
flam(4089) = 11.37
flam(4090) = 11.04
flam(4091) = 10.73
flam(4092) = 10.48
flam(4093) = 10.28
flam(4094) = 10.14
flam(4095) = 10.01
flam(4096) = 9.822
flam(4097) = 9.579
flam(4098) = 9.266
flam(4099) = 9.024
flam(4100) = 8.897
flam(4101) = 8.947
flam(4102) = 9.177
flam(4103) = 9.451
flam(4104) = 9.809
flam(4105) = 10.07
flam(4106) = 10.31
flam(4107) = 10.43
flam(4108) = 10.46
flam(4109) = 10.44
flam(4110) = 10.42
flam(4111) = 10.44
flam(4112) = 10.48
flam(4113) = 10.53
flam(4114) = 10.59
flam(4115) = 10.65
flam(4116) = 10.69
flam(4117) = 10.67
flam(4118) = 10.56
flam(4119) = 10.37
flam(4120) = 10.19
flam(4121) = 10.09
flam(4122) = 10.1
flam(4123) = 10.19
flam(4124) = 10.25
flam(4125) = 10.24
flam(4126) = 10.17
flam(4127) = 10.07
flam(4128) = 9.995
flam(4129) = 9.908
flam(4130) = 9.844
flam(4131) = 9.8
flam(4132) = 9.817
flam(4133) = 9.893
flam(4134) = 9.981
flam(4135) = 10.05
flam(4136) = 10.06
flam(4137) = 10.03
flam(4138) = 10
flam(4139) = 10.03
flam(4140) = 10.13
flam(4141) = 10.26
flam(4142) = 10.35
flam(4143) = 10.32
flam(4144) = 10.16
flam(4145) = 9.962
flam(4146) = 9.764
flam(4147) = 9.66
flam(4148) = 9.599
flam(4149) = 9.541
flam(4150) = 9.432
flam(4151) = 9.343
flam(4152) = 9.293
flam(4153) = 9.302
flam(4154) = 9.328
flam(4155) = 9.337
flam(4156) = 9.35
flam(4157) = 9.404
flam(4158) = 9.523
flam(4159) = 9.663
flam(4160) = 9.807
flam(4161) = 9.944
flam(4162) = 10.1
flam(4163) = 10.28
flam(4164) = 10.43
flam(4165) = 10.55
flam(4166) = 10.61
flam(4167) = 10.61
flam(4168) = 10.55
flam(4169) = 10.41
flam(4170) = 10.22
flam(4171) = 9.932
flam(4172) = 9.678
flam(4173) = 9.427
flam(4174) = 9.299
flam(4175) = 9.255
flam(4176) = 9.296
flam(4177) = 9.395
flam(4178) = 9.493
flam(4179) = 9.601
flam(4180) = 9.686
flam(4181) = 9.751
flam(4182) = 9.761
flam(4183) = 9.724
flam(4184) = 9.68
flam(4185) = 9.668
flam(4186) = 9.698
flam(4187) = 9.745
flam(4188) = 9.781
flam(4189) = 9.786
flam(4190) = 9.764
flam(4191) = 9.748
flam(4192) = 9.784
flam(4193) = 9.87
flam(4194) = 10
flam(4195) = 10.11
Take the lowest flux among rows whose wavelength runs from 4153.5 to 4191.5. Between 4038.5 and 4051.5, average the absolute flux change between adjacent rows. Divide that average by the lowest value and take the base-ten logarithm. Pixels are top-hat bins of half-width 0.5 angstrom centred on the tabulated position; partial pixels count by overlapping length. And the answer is -1.52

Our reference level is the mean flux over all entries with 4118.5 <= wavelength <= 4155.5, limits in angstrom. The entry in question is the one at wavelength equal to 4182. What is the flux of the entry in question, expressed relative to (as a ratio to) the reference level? 0.98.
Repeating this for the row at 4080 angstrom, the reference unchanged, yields 1.08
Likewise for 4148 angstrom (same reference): 0.97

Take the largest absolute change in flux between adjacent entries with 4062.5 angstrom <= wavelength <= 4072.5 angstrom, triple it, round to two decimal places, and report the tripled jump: 0.49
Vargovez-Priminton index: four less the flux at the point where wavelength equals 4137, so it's -6.0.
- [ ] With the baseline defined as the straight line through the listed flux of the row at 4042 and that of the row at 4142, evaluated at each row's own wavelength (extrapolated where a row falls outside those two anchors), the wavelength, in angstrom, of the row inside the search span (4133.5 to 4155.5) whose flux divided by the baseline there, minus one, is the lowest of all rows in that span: 4152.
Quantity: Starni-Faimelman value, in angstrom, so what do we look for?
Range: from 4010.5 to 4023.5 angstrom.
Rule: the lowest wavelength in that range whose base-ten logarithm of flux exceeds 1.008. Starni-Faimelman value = 4011 angstrom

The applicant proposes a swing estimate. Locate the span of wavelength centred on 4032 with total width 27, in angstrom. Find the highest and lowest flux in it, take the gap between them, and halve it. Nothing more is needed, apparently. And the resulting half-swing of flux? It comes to 0.93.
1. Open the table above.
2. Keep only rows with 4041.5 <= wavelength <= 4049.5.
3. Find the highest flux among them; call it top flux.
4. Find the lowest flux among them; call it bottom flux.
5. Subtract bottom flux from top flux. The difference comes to 1.4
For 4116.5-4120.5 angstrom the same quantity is 0.5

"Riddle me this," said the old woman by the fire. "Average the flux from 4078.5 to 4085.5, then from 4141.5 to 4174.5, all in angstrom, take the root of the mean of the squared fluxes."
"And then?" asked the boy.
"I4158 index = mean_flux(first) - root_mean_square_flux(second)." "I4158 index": 1.4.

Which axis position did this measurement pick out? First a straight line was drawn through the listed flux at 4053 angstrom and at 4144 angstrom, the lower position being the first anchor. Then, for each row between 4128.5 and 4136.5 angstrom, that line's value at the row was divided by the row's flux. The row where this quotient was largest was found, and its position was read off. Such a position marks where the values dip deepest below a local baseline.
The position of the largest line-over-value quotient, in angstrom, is 4131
